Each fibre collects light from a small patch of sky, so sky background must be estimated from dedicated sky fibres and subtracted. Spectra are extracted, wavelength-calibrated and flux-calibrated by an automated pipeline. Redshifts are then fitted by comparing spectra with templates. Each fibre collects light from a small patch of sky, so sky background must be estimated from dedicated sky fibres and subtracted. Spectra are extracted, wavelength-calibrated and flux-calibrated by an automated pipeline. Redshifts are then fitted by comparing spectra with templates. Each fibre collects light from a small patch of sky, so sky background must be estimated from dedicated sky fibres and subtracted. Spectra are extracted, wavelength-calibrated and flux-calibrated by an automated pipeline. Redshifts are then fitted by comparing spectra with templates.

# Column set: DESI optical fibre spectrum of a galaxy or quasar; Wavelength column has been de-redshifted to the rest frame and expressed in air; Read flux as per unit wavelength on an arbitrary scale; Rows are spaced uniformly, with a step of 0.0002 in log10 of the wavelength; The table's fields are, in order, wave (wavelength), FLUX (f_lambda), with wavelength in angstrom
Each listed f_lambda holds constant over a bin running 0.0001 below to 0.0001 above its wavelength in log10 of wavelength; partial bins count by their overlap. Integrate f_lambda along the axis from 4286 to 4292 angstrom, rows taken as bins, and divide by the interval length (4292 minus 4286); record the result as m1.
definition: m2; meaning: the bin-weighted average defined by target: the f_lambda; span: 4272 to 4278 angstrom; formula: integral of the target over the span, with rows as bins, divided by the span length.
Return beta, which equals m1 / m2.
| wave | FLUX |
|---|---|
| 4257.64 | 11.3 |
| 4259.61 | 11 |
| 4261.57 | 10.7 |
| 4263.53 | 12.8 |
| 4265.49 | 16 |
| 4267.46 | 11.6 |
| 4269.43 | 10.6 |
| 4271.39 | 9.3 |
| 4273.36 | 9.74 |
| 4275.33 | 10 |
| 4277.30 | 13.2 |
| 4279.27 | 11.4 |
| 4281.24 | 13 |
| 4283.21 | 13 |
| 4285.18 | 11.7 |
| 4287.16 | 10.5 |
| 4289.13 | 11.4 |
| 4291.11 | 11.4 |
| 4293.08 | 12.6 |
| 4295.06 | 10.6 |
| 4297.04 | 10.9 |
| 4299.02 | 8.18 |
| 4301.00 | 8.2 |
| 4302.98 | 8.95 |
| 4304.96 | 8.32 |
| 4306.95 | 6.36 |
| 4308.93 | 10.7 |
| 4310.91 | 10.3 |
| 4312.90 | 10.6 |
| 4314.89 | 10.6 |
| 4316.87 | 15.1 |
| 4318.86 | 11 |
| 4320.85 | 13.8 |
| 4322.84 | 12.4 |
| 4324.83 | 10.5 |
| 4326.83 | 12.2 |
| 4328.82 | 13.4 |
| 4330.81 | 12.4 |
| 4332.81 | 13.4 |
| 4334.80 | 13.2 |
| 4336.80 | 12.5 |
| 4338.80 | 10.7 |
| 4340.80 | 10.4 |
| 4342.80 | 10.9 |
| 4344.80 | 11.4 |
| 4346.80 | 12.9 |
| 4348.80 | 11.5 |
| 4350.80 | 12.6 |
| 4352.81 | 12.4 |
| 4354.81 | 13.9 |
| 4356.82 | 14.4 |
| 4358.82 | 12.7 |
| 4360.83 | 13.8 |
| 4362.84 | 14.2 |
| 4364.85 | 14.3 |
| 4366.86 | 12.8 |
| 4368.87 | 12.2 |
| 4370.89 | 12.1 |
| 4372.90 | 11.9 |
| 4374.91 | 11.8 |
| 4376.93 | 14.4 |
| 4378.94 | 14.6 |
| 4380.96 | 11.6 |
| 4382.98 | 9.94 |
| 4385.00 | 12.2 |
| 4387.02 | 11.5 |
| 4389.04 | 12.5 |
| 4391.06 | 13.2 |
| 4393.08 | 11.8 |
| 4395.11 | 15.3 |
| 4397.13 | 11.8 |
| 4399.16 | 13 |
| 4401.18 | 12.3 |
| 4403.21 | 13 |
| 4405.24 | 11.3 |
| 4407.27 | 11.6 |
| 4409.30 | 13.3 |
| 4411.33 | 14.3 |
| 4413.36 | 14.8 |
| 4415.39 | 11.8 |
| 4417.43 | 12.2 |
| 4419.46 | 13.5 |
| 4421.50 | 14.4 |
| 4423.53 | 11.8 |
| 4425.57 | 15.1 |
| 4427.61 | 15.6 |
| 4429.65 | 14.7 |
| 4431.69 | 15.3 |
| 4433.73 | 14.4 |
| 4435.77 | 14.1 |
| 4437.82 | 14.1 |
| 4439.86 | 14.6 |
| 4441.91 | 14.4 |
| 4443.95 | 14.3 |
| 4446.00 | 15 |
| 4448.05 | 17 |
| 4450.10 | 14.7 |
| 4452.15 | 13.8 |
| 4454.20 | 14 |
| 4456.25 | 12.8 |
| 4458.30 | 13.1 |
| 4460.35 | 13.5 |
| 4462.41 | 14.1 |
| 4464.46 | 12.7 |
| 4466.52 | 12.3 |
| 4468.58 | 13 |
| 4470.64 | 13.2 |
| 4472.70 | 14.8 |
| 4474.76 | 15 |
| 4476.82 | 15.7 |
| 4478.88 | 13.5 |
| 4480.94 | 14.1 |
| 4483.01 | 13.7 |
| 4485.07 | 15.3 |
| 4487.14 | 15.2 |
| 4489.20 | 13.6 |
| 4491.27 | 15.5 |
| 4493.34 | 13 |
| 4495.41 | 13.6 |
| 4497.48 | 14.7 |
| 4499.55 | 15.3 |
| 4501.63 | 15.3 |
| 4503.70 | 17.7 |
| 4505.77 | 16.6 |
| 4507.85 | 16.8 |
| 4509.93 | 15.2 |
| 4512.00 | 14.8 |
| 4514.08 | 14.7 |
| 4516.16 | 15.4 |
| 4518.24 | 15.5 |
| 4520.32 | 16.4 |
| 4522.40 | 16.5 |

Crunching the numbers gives 1.0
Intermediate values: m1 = 11.1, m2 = 10.8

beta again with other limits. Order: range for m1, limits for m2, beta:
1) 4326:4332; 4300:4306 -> 1.5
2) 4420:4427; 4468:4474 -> 1.0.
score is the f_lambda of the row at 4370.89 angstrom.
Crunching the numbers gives 12.1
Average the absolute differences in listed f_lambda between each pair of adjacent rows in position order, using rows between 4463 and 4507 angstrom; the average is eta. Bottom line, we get 1.0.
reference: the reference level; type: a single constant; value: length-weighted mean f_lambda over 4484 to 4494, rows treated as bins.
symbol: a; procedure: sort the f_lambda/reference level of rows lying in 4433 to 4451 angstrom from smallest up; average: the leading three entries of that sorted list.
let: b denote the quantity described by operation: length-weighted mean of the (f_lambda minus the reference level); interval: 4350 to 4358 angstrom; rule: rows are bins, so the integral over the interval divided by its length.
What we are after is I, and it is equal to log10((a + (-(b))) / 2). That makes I 0.0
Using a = 0.97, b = -1.3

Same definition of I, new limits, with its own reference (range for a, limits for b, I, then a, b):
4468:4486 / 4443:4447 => -0.4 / 0.91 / 0.1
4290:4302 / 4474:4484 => -0.4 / 0.62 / -0.2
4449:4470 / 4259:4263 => 0.3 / 0.86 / -3.5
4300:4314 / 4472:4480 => -0.7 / 0.52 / 0.2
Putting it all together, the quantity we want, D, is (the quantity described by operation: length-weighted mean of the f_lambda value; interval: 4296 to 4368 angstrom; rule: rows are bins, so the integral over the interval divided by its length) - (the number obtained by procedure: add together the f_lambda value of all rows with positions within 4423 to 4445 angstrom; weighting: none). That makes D -147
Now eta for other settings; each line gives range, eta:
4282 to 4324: 1.5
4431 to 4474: 0.7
